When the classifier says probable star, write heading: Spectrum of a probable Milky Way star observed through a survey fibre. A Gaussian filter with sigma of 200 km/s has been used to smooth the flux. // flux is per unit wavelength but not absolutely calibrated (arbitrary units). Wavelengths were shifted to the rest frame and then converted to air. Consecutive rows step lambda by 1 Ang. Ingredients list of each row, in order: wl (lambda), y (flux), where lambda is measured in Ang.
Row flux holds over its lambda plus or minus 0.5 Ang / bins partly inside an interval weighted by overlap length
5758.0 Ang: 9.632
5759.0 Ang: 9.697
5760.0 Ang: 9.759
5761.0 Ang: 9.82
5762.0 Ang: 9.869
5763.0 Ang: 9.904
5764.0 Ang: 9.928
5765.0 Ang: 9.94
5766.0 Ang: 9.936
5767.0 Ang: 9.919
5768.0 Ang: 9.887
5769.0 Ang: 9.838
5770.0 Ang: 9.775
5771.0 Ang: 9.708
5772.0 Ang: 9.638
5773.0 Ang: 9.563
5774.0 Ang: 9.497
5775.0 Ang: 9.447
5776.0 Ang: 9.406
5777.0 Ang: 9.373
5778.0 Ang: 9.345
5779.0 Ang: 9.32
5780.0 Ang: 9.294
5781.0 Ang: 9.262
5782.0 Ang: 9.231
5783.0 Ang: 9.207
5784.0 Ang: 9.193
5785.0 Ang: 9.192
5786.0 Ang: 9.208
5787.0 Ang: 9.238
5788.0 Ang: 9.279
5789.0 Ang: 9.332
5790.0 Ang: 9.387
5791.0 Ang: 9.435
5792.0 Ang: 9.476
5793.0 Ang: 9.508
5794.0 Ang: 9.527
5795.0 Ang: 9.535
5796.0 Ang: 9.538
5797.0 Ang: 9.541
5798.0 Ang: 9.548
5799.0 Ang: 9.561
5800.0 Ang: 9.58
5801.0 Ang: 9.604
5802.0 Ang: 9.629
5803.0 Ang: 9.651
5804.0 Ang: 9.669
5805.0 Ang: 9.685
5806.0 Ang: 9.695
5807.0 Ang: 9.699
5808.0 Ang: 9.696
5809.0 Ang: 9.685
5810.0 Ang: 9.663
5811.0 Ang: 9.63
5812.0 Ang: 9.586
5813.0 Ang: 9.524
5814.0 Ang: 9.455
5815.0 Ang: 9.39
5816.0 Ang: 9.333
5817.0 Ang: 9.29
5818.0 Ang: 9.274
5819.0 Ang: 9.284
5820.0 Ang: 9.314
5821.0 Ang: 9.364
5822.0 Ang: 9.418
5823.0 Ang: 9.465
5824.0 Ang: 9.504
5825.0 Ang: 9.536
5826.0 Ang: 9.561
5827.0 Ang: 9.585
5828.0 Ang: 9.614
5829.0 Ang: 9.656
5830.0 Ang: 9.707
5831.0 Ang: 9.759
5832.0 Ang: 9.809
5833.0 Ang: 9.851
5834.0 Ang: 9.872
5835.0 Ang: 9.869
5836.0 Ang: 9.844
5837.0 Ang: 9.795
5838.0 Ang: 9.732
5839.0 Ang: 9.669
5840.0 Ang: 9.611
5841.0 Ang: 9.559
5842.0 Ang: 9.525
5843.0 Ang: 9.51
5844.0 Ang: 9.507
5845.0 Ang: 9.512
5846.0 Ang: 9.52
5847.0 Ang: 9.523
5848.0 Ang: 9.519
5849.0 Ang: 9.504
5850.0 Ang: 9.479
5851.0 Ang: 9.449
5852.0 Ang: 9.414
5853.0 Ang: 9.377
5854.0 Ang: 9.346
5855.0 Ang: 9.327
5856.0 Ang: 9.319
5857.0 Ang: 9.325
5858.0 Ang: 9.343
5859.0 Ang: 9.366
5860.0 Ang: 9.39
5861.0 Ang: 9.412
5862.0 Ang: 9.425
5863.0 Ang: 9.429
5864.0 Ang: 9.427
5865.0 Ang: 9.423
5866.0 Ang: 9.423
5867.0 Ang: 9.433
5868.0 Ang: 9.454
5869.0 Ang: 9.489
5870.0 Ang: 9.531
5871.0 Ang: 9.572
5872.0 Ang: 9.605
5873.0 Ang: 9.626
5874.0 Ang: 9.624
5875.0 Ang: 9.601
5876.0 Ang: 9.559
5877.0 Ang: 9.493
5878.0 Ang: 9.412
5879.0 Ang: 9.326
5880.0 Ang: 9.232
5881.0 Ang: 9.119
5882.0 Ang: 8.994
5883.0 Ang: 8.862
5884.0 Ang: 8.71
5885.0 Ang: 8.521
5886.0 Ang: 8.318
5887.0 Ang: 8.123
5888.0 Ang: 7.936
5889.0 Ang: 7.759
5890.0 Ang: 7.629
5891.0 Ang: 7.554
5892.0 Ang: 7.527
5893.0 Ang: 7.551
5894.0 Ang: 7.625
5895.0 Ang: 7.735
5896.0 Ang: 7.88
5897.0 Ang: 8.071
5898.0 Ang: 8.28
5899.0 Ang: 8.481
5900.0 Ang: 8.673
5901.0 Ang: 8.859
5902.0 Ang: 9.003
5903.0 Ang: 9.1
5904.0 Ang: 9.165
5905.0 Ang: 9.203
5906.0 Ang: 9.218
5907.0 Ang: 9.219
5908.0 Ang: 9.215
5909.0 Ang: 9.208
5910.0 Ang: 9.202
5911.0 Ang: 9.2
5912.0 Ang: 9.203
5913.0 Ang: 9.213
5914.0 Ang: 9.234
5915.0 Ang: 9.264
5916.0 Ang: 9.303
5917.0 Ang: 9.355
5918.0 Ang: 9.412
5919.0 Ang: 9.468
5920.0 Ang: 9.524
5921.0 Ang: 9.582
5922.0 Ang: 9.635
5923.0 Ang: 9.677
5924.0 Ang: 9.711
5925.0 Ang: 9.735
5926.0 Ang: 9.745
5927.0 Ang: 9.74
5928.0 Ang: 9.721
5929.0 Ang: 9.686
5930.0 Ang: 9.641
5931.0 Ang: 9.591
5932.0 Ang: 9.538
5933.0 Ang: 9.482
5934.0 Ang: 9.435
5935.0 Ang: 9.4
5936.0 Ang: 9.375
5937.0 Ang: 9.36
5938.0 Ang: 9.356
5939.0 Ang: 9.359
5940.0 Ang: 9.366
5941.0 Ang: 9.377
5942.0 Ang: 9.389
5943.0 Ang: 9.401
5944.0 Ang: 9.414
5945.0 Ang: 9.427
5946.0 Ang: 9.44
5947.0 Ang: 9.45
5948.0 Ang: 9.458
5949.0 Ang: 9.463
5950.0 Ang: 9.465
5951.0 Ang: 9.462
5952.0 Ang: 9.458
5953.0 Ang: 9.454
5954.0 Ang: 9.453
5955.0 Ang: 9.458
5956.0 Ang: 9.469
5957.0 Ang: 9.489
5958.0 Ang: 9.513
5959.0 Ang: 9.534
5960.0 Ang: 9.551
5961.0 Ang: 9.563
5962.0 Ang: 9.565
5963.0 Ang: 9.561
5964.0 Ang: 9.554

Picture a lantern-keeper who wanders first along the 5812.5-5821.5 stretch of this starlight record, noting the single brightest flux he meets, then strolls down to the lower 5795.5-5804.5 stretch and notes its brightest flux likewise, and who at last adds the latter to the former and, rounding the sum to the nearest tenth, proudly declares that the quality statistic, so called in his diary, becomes 19.2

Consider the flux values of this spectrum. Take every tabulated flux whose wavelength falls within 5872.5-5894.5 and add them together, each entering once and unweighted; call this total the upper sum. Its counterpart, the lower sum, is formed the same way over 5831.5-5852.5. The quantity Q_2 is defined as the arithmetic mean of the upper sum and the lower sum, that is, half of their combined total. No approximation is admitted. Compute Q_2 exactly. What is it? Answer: 196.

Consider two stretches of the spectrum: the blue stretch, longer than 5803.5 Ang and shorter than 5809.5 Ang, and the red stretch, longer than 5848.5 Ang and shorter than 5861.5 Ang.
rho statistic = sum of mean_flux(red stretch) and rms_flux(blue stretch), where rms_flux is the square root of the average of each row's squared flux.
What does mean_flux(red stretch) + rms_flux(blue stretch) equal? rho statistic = 19.1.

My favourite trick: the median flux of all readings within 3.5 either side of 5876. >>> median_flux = 9.56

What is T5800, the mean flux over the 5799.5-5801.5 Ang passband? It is 9.6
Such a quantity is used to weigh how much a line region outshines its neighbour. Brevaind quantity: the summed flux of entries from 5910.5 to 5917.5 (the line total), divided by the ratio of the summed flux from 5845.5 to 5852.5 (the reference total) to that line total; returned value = 63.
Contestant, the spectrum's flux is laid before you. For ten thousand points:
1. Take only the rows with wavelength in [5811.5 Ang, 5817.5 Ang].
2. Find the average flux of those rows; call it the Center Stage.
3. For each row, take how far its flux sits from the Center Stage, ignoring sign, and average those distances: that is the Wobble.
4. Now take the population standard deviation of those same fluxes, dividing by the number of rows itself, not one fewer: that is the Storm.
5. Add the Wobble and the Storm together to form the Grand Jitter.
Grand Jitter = 0.20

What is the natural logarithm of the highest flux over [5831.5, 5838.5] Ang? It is 2.290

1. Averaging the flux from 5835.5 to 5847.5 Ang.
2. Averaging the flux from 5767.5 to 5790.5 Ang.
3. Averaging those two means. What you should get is 9.51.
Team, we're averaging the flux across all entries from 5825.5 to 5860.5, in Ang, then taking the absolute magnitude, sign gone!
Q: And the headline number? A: 9.56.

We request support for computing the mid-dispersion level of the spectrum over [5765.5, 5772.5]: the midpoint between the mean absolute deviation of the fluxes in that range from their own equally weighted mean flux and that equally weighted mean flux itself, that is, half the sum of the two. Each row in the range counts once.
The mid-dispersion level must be 4.95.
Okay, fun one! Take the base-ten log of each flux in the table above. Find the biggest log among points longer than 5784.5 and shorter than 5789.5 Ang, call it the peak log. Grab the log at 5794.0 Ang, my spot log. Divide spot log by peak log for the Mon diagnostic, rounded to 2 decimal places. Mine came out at 1.01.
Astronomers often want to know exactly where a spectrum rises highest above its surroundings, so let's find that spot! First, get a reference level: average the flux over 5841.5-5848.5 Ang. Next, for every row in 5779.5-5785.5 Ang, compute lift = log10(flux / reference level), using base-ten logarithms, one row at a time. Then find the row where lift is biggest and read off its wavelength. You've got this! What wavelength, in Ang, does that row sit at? 5780.0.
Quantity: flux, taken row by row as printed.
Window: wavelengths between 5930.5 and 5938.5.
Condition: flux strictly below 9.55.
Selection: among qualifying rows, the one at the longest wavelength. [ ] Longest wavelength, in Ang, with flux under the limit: 5938.0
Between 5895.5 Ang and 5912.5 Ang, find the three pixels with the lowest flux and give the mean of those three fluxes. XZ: 8.1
